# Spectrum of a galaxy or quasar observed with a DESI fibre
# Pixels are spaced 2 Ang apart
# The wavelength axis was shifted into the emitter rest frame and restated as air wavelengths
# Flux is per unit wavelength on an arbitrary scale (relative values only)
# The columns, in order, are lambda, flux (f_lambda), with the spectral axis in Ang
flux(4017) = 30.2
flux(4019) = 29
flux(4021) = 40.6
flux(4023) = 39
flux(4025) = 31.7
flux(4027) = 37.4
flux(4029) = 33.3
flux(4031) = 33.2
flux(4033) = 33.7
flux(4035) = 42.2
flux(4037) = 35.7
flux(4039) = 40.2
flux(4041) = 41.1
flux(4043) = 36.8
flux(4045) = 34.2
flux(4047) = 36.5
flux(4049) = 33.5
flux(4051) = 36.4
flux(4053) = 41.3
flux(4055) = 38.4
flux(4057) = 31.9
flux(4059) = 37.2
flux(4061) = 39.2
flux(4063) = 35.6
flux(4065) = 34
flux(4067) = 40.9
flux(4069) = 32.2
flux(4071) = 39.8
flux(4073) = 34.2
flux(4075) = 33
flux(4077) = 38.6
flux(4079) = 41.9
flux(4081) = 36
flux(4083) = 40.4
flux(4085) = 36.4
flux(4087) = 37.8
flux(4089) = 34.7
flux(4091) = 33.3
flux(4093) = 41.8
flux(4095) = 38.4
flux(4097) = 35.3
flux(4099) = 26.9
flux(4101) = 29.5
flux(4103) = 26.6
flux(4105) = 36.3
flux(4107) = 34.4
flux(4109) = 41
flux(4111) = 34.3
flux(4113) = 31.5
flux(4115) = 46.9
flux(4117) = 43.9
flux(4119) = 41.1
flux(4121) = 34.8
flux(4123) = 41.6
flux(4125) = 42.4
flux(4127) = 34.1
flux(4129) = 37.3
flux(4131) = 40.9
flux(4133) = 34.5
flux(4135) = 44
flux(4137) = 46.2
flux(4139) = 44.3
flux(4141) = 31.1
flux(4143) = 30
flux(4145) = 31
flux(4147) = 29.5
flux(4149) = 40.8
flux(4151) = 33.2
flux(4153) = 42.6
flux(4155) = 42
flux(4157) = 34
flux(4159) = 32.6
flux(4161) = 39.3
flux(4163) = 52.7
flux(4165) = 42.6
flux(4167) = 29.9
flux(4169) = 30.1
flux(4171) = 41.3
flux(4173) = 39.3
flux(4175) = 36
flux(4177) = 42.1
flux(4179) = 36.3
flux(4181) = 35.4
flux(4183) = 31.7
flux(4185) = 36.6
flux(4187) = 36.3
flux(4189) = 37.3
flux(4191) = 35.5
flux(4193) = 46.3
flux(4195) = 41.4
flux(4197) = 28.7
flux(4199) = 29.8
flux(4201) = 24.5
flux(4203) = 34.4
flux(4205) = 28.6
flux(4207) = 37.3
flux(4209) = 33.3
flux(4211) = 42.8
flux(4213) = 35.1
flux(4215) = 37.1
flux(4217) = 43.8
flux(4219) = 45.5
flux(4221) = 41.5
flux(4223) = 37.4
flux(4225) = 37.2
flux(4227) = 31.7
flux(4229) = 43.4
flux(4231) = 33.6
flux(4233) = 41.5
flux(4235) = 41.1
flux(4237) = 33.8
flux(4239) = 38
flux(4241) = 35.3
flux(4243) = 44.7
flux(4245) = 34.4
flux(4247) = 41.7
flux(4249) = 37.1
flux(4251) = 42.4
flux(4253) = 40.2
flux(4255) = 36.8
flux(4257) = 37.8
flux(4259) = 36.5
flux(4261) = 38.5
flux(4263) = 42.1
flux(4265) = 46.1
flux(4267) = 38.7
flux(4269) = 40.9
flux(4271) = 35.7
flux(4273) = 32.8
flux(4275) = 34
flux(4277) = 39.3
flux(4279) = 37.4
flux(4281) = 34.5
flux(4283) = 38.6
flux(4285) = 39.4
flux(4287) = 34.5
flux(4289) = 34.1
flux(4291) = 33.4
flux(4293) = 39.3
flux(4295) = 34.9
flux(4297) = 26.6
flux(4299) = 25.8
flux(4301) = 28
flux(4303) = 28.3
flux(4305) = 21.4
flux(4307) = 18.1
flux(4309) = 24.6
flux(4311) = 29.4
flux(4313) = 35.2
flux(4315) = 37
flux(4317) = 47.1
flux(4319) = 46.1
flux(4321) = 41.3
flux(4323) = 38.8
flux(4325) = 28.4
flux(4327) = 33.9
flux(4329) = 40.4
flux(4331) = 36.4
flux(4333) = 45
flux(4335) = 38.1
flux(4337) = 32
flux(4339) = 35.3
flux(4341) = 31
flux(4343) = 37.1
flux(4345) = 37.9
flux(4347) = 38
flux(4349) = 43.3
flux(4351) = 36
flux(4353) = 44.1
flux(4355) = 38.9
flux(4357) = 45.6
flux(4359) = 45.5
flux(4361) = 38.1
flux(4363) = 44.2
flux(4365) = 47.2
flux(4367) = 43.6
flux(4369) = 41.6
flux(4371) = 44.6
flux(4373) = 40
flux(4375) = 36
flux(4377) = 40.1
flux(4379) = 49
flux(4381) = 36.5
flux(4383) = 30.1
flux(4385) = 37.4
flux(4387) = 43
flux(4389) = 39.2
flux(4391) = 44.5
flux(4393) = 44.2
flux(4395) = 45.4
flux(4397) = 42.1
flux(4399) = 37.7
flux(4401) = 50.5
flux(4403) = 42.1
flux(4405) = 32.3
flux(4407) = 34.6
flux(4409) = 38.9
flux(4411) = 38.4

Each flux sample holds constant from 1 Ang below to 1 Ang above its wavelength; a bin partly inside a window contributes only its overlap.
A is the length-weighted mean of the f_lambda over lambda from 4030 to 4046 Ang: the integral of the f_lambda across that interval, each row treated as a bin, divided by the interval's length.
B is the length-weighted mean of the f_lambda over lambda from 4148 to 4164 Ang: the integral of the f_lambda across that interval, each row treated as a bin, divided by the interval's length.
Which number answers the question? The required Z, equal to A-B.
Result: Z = -2.5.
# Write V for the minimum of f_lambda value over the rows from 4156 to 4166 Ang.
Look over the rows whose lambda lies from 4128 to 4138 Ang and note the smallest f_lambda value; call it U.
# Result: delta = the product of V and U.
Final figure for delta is 1125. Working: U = 34.5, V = 32.6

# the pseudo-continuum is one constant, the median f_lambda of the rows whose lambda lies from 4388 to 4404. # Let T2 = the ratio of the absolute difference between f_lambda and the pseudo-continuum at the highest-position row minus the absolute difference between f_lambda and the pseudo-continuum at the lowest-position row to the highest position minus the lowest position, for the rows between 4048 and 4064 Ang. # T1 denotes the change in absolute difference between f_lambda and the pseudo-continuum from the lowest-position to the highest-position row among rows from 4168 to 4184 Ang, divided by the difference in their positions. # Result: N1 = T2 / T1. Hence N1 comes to 1.3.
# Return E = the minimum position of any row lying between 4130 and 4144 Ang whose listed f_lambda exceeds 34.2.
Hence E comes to 4131 Ang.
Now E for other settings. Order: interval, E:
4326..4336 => 4329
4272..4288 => 4277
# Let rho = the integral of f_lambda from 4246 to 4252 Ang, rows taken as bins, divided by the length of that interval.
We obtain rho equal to 40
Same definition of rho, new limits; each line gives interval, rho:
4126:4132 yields 37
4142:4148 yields 30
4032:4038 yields 37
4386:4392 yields 42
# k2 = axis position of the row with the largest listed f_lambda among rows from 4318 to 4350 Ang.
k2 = 4319 Ang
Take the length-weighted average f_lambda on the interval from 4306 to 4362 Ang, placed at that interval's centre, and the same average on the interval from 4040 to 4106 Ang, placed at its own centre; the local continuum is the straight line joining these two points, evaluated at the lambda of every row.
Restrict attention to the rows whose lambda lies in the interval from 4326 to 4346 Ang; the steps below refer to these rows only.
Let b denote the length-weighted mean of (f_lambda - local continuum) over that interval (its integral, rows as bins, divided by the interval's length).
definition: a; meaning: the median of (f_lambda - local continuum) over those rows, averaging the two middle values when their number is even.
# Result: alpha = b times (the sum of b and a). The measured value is 1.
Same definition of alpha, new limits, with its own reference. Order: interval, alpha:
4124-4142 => 24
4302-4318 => 107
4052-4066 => 2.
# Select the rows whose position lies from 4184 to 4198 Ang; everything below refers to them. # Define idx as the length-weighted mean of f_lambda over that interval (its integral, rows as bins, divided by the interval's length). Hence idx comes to 37.4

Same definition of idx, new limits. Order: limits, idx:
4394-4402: 43.9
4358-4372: 43.5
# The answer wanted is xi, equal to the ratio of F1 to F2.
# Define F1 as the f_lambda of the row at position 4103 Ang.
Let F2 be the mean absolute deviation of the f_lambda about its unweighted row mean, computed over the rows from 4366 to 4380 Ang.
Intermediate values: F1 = 26.6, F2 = 3.1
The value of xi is 9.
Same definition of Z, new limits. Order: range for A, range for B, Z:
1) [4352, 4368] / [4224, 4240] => 5.9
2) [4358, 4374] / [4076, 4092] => 5.7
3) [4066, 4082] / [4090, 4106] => 3.6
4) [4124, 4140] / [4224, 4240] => 2.9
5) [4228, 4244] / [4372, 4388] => -0.1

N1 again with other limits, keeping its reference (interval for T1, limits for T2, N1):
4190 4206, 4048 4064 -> -0.3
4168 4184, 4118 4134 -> -4.1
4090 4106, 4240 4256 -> 0.5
